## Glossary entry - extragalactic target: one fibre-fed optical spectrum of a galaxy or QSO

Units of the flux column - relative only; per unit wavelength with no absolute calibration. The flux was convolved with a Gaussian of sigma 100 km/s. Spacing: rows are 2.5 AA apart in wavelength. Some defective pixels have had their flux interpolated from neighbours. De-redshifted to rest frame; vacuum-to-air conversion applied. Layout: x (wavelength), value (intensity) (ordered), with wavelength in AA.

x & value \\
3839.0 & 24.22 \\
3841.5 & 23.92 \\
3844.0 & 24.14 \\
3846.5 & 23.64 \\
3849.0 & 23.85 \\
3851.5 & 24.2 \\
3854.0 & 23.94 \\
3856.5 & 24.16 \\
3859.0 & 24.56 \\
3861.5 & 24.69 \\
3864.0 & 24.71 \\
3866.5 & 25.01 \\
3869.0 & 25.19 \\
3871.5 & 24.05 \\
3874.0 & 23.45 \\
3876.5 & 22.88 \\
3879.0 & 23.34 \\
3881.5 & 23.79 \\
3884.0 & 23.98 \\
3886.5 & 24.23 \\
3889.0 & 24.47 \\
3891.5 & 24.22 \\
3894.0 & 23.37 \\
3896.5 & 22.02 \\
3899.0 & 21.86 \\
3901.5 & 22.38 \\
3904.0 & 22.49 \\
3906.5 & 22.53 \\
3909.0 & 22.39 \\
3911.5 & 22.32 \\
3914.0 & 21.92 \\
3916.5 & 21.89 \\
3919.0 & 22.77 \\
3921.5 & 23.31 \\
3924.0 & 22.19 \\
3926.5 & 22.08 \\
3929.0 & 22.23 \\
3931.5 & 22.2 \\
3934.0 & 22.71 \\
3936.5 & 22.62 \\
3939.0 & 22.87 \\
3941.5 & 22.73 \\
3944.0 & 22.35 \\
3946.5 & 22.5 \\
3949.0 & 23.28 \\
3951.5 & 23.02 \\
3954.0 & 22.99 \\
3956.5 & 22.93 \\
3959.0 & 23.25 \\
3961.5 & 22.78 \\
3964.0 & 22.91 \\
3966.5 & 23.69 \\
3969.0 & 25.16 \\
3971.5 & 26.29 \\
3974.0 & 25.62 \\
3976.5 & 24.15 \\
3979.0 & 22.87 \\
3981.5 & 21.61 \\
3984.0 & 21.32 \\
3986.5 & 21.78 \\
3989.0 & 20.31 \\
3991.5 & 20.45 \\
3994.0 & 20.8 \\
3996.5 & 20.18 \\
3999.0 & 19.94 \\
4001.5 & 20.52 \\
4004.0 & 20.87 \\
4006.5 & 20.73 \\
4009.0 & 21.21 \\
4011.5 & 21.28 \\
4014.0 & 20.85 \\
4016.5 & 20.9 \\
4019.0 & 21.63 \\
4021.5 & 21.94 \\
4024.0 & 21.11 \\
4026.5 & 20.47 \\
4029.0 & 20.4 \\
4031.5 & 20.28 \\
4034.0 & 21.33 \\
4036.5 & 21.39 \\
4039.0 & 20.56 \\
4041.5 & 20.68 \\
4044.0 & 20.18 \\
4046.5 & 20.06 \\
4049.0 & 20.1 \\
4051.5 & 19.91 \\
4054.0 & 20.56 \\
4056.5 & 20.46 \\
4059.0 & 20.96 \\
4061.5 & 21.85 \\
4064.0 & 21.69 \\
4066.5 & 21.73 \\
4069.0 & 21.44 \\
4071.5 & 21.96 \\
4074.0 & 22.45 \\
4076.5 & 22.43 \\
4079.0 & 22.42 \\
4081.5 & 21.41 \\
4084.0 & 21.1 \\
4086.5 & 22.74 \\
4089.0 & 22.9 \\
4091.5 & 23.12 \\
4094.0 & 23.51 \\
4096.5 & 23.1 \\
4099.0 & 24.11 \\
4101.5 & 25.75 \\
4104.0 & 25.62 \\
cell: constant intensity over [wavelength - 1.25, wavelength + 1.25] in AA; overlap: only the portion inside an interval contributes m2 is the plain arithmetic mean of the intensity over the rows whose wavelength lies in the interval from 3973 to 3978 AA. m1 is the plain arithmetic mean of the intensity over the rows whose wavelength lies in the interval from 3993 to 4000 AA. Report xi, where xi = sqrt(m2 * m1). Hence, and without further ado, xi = 22.5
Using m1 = 20.3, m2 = 24.9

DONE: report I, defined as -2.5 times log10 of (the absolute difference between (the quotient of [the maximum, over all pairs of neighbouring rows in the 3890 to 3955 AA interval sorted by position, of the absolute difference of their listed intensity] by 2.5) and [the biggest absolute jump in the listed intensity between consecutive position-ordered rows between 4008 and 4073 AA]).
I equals 0.73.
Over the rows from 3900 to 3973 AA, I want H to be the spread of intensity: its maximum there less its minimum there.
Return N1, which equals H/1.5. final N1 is 2.9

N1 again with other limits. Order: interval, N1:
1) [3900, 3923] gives 0.9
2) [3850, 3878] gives 1.5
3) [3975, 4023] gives 2.8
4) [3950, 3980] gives 2.3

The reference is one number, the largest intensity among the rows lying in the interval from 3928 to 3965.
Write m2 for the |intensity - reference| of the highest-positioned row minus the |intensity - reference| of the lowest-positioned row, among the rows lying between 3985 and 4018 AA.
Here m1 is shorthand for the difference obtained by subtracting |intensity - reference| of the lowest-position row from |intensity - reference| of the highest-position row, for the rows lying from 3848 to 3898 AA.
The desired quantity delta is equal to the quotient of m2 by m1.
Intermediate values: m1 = 0.69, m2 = 1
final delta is 1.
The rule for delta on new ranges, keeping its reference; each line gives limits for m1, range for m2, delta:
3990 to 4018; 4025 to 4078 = 4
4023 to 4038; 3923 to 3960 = 4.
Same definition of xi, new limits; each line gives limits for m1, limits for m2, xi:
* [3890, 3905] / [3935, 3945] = 22.7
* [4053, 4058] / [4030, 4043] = 20.7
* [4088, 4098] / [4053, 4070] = 22.2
